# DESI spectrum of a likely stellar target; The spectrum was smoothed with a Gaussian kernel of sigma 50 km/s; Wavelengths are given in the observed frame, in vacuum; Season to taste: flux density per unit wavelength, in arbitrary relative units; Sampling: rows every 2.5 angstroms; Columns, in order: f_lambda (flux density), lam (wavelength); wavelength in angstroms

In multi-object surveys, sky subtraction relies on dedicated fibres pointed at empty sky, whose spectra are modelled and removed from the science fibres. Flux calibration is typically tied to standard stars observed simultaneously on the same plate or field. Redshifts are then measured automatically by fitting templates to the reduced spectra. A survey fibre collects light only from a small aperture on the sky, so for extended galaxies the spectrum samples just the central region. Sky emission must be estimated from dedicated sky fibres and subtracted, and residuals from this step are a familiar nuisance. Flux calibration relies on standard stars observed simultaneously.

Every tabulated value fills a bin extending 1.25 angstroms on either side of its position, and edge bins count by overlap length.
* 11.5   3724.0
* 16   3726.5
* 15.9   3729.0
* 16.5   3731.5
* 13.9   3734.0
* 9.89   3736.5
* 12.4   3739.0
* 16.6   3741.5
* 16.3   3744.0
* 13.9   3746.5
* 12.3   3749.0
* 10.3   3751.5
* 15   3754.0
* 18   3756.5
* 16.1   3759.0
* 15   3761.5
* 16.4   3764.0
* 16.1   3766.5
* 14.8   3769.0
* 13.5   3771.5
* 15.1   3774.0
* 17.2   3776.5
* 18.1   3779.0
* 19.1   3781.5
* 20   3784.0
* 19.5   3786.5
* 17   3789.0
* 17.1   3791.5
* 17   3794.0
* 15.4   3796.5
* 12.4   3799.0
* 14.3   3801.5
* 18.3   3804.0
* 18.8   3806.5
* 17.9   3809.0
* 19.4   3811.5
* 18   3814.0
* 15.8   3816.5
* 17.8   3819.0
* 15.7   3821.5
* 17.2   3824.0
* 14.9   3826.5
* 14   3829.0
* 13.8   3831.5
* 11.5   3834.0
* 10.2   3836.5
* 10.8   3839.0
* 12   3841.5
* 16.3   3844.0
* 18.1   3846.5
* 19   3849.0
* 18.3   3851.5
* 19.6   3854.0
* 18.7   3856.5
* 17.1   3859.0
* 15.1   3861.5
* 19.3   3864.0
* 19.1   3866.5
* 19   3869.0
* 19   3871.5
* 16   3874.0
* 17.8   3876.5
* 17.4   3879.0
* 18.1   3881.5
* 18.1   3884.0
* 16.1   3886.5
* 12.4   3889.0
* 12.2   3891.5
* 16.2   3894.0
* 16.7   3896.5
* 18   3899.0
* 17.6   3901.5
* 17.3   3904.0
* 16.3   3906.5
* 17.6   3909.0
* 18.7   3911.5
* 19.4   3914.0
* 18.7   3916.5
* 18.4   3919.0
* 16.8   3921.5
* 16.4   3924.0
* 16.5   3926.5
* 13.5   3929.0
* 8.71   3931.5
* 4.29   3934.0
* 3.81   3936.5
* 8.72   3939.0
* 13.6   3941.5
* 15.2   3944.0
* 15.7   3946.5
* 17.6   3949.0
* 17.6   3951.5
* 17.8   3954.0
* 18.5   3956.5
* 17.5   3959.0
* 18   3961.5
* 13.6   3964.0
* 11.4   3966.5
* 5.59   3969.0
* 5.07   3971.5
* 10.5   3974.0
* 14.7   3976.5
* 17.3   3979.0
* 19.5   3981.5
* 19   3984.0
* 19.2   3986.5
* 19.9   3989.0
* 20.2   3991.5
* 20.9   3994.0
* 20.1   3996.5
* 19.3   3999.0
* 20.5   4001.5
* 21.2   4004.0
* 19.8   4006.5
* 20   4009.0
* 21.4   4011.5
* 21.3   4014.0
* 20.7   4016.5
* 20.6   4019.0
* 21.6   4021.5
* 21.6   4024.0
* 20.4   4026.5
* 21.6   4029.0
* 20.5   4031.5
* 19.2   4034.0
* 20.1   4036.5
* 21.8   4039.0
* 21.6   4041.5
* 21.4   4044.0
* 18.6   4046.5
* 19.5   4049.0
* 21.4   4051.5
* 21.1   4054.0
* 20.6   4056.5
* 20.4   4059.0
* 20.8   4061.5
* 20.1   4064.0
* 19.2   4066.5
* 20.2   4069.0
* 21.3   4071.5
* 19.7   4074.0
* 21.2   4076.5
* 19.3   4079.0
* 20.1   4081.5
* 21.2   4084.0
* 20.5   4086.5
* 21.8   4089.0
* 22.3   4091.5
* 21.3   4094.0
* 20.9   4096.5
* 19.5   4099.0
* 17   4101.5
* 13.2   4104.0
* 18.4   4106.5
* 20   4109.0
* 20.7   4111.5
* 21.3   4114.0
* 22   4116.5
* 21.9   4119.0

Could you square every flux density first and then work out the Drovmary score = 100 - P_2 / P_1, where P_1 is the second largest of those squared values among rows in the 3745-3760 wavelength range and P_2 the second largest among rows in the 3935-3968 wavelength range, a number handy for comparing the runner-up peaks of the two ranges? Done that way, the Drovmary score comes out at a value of 98.8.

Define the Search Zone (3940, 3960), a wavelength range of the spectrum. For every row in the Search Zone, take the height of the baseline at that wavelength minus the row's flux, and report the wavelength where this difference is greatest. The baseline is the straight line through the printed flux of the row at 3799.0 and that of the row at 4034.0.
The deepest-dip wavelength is 3941.5 angstroms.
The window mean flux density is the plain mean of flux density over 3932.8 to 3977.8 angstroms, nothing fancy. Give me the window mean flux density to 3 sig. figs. 12.7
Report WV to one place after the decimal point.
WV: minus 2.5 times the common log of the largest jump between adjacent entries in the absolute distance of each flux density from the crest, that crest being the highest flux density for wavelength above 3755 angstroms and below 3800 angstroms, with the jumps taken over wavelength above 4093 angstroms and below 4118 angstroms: -1.8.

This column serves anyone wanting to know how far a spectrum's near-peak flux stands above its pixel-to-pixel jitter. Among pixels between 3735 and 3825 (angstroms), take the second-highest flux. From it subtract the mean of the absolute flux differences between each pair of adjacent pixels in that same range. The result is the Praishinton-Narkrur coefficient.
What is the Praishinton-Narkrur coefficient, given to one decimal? 17.8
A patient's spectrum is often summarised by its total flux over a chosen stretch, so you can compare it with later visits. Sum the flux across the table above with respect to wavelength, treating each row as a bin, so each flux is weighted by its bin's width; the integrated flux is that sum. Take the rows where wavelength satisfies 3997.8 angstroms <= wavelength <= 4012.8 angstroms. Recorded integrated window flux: 306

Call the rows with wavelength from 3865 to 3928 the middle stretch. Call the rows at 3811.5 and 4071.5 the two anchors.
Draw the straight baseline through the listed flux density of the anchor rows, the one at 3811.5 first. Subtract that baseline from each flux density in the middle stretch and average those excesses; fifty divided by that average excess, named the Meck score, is -18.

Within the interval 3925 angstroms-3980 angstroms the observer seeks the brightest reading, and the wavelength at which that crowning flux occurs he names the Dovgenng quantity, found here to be 3956.5 angstroms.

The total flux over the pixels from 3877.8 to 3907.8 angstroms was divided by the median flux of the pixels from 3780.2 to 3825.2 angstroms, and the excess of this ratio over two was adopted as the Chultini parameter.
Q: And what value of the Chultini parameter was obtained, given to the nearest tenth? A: 9.2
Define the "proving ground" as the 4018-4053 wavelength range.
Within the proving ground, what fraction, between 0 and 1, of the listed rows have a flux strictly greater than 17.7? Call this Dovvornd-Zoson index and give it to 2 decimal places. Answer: 1.00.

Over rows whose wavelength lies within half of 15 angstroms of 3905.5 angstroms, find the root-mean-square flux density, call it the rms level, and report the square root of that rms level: 4.20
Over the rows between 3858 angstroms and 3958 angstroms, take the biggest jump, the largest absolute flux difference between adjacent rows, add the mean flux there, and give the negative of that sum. -20.8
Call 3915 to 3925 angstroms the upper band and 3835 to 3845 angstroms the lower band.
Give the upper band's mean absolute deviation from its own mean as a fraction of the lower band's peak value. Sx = 0.06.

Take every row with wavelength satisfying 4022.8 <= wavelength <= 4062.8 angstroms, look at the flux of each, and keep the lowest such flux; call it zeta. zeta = 18.6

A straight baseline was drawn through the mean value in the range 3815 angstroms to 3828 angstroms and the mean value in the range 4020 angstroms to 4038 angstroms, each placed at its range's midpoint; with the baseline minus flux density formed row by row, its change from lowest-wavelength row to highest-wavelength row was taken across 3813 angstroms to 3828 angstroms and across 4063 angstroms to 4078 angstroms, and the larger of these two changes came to 3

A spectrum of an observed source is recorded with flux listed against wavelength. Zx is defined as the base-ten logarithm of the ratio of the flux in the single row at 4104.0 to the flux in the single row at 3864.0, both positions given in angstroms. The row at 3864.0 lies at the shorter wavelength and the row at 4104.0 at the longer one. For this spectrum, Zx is -0.2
